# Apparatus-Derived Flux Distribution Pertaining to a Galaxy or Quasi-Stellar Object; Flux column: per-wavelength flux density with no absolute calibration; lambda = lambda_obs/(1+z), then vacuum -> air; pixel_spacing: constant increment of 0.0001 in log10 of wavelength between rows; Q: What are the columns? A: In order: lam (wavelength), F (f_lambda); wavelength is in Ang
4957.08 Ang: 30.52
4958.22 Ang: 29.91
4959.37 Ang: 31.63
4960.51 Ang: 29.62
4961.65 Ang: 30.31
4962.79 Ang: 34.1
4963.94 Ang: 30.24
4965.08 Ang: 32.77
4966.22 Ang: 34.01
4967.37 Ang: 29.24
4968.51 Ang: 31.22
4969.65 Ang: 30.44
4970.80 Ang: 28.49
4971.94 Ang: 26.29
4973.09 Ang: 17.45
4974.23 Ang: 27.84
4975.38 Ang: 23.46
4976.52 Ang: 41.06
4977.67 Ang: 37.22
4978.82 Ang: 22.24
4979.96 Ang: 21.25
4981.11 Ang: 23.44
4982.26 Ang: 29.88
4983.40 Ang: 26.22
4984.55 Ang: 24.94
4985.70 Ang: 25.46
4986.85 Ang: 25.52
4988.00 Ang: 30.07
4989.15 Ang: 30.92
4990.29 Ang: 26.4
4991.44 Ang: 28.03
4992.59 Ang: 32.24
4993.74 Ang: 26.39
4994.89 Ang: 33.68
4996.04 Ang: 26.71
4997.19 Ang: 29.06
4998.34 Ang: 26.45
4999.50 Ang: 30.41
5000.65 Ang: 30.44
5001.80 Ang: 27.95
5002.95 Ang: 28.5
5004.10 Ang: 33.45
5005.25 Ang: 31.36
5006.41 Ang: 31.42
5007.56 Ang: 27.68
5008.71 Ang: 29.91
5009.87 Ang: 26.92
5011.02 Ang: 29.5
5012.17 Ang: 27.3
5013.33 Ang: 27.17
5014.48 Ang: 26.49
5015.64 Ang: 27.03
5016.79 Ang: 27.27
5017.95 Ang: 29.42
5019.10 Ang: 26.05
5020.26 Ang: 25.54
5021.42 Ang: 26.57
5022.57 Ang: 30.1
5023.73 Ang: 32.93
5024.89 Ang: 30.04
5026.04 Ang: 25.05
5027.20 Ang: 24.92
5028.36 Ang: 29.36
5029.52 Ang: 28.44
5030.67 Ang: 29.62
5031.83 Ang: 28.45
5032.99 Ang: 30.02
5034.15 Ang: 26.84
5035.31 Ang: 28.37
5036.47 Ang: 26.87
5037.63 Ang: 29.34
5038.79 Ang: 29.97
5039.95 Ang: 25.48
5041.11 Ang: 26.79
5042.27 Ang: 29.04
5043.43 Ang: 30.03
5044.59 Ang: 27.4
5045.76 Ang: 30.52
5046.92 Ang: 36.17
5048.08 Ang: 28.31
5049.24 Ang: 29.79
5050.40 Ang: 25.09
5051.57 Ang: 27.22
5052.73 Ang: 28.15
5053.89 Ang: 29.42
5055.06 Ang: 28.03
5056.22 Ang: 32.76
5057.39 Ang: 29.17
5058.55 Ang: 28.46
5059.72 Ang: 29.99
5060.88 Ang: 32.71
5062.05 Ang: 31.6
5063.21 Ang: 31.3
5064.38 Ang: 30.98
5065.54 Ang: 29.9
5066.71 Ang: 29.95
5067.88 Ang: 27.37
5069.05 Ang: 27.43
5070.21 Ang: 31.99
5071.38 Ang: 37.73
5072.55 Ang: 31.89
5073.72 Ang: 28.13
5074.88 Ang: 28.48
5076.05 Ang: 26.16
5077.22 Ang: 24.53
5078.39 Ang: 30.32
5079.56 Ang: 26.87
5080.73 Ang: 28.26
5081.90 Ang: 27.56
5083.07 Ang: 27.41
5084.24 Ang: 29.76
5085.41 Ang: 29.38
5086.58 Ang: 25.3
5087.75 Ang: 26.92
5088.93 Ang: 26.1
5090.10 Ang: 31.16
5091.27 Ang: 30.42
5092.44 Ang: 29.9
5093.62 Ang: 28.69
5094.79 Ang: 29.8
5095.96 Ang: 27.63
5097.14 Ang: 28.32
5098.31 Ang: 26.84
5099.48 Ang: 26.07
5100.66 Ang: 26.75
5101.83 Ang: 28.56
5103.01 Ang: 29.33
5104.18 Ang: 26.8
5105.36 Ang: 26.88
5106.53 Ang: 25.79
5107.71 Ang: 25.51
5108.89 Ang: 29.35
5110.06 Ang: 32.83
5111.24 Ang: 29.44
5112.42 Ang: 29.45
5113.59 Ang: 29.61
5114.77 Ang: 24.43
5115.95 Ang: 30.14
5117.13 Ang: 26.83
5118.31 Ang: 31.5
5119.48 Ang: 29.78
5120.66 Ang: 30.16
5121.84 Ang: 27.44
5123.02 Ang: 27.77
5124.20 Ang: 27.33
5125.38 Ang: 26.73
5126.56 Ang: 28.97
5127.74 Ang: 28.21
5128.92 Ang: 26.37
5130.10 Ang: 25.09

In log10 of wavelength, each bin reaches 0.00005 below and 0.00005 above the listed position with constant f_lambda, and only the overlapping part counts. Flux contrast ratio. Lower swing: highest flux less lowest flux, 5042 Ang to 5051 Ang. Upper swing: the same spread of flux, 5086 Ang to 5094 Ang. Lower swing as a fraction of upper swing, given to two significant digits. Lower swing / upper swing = 1.9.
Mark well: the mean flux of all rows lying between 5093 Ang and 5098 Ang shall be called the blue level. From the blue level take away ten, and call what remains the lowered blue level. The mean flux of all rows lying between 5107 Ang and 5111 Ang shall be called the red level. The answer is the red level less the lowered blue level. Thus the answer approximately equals 10.6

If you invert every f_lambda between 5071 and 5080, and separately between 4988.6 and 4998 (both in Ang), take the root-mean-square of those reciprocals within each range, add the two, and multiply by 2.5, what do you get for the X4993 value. 0.174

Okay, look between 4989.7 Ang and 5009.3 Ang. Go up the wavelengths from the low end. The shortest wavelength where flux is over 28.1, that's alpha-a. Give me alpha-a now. 4992.59 Ang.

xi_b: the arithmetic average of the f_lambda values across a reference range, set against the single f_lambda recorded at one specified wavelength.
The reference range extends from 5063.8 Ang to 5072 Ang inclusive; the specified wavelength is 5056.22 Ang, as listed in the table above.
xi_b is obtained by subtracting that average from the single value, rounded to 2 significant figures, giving 2.0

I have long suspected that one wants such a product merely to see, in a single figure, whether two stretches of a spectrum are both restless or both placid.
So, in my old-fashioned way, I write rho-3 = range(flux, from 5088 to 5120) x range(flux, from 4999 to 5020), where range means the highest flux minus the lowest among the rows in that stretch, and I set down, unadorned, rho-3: 62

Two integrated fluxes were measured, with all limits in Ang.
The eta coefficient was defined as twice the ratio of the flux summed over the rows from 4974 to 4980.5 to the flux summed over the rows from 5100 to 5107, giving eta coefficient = 2.11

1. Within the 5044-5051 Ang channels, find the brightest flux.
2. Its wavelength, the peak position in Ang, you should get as 5046.92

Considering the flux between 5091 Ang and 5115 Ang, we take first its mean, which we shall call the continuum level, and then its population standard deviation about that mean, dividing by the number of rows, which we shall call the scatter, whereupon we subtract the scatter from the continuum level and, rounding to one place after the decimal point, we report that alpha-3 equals 26.3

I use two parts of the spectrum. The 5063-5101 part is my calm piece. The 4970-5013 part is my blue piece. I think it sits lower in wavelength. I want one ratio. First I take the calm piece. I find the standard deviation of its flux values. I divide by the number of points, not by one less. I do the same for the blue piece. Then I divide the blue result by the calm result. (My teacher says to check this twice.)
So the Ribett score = 1.70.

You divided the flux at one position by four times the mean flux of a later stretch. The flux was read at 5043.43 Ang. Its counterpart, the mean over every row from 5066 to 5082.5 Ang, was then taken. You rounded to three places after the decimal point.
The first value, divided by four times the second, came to 0.258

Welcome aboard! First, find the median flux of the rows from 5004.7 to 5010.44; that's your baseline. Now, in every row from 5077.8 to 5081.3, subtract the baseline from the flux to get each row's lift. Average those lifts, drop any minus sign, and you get 1.43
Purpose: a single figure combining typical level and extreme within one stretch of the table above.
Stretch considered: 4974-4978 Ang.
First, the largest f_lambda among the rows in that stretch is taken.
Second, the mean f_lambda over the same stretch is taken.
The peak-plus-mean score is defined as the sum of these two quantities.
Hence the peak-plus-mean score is 73.5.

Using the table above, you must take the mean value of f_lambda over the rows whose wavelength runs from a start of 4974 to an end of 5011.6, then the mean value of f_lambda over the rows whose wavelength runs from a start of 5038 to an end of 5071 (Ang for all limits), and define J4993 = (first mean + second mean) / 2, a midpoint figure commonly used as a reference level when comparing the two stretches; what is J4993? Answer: 29.1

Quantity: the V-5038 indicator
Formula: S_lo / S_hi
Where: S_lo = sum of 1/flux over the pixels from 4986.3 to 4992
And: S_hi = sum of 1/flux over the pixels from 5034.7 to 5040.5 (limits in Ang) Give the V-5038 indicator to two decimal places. 1.00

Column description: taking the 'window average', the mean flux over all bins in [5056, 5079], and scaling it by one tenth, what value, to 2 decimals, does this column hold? 3.00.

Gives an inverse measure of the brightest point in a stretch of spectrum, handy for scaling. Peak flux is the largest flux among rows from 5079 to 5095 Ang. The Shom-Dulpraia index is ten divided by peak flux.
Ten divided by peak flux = 0.321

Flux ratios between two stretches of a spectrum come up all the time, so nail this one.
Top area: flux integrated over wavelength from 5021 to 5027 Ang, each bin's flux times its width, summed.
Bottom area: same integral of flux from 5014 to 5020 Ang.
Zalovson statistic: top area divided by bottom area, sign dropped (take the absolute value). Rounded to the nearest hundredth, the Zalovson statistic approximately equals 1.06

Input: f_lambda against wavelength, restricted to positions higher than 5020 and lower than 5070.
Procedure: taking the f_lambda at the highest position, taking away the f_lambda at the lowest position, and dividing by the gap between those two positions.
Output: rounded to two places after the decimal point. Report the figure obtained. 0.04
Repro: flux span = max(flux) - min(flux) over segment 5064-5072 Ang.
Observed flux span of 10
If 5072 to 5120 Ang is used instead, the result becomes 8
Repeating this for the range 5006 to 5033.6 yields 8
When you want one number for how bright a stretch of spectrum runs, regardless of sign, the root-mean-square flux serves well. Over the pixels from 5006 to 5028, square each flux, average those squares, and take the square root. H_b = 28.0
